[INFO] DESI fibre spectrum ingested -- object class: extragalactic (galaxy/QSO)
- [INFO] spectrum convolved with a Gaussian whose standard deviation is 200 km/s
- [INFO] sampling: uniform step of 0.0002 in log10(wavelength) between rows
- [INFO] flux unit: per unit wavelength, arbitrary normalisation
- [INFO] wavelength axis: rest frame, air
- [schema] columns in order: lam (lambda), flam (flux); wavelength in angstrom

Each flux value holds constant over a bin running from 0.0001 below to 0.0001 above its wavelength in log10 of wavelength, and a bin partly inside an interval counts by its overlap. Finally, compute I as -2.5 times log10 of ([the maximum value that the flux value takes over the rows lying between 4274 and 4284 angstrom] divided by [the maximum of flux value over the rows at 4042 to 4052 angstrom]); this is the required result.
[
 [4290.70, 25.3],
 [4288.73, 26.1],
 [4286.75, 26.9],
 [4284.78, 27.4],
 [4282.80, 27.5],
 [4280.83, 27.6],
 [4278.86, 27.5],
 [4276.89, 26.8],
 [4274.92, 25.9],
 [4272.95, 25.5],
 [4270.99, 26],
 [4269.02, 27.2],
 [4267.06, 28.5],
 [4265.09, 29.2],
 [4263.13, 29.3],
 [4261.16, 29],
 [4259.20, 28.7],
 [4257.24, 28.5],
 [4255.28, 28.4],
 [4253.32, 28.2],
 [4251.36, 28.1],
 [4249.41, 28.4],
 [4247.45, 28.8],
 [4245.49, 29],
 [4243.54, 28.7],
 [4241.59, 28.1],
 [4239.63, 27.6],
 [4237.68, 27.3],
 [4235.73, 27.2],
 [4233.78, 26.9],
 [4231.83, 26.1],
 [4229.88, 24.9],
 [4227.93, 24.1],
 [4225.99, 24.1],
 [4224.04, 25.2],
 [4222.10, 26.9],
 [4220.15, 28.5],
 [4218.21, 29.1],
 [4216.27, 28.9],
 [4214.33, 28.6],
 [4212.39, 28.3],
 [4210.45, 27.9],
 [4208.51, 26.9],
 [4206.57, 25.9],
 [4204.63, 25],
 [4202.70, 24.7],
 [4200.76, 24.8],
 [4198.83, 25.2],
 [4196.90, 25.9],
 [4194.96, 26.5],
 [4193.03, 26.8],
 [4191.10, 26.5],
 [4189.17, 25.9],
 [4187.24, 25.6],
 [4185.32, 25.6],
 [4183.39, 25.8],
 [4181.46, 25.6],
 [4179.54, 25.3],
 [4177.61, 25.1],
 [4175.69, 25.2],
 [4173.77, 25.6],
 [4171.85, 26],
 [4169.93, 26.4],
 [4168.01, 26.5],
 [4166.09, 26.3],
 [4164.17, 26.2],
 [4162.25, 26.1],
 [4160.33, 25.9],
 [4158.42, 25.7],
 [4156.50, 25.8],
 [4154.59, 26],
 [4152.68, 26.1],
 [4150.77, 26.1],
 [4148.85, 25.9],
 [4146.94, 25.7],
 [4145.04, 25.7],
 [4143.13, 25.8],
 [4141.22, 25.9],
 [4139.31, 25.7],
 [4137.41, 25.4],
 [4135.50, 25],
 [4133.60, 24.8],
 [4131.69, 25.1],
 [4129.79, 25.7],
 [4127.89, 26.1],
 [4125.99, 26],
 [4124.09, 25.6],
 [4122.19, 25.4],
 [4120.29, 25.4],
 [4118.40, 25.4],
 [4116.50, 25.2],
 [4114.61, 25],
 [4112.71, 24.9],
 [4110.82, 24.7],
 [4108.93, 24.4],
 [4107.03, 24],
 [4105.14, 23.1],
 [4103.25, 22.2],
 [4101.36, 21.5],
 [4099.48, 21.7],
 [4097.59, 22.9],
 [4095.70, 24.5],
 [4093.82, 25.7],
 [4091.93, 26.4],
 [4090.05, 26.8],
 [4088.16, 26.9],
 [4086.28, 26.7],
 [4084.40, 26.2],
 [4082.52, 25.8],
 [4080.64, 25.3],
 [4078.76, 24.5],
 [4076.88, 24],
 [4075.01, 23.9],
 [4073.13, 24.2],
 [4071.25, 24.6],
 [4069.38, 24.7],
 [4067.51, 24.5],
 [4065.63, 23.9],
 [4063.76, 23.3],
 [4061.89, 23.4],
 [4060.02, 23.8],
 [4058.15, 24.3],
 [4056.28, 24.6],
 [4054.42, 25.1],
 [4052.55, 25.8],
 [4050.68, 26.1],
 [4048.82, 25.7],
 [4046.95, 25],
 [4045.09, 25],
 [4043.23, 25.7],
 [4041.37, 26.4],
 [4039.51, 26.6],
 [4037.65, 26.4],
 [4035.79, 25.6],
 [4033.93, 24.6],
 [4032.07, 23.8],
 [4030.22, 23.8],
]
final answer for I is -0.06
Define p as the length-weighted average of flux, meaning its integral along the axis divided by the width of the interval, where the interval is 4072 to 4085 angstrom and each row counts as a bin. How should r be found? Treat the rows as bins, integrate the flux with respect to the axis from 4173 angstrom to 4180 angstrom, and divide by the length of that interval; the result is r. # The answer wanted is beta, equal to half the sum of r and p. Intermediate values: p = 24.8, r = 25.3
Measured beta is 25.0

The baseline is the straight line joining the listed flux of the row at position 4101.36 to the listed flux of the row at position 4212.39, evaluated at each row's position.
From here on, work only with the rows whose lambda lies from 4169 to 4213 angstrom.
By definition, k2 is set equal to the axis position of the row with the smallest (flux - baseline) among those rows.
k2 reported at 4202.70 angstrom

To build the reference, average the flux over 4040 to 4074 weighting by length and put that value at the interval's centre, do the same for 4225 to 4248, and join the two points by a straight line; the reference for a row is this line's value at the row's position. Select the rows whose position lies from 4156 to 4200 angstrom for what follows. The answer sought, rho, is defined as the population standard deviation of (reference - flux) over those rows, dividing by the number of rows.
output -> 0.49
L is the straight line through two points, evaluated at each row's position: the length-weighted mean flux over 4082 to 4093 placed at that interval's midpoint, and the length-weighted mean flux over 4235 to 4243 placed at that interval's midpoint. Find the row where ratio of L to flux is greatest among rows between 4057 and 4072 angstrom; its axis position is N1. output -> 4063.76 angstrom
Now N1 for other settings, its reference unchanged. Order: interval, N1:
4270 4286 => 4272.95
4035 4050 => 4046.95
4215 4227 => 4225.99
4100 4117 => 4101.36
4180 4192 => 4187.24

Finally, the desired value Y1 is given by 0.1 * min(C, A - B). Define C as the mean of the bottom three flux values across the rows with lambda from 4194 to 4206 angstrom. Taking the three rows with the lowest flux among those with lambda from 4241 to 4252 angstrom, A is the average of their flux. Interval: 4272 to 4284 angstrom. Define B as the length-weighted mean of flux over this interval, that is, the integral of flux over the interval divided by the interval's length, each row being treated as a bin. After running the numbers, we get 0.14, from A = 28.2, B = 26.80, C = 24.8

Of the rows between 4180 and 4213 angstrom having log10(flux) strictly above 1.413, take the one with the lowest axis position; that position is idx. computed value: 4189.17 angstrom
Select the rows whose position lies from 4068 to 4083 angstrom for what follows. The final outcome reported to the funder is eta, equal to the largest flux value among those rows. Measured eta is 25.8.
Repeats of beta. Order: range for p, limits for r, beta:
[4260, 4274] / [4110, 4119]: 26.4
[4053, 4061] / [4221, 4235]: 25.0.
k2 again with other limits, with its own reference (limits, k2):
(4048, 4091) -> 4076.88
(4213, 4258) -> 4227.93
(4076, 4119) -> 4101.36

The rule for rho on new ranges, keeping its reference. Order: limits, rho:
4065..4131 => 1.32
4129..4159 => 0.31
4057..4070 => 0.48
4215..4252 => 1.58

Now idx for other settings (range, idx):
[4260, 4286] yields 4261.16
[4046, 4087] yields 4050.68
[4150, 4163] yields 4150.77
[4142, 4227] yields 4148.85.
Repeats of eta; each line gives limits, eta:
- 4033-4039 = 26.4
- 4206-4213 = 28.3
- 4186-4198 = 26.8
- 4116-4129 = 26.1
